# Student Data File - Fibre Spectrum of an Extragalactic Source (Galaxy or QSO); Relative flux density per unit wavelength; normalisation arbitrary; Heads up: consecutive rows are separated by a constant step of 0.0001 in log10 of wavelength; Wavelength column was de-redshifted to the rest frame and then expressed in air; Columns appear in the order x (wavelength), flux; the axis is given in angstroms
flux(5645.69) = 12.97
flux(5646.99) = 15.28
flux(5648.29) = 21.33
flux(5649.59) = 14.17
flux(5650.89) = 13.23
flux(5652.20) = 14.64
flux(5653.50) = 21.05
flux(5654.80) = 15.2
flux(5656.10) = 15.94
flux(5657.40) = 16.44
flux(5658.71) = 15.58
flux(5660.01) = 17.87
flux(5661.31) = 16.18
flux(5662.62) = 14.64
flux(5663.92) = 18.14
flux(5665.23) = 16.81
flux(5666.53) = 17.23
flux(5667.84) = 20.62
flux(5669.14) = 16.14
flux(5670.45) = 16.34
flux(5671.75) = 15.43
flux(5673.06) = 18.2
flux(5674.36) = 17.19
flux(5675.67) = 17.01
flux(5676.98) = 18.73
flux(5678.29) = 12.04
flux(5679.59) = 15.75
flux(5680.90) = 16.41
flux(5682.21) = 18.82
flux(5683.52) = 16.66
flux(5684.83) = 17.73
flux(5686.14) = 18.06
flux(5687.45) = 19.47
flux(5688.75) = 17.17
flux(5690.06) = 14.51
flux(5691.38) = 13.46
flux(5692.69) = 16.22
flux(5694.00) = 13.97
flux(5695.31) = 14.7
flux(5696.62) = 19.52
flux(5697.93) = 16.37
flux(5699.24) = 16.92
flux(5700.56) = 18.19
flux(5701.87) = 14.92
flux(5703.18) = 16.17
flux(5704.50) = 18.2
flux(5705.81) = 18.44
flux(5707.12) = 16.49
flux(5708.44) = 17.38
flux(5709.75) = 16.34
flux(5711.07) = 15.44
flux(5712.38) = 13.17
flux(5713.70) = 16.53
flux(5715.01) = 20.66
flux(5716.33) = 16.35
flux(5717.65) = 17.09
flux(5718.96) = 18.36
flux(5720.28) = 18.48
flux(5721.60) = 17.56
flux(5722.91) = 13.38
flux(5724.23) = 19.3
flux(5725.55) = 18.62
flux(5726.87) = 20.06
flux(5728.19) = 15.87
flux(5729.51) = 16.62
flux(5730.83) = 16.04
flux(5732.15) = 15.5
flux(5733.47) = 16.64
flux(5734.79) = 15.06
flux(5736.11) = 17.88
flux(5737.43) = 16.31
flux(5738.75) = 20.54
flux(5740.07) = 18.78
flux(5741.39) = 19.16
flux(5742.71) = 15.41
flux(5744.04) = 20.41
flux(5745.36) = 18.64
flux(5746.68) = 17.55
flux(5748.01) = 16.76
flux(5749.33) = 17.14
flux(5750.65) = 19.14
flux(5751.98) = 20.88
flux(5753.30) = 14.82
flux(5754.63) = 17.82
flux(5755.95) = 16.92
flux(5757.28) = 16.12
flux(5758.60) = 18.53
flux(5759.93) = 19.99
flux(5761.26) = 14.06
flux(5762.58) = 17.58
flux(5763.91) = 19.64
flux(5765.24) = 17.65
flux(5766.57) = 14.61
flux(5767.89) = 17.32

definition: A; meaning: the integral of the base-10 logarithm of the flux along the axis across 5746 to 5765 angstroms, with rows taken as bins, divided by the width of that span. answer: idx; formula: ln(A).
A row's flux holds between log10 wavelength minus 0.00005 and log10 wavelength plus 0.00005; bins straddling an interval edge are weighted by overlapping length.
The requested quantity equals 0.218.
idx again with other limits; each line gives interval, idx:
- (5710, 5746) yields 0.211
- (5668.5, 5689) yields 0.204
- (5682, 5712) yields 0.199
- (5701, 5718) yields 0.199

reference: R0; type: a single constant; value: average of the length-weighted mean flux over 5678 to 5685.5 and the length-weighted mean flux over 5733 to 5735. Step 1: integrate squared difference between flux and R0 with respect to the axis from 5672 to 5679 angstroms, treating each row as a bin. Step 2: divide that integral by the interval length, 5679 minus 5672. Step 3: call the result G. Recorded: 5.5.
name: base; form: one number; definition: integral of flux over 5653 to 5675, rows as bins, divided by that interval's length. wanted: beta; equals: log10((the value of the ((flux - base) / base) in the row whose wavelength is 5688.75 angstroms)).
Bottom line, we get -1.9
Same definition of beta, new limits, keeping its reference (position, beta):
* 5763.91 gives -0.8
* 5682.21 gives -1.0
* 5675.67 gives -2.7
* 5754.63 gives -1.3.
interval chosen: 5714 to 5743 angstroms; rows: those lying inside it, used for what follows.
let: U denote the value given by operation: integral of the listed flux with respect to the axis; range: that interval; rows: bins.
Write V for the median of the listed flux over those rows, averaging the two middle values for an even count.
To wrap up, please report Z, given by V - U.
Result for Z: -489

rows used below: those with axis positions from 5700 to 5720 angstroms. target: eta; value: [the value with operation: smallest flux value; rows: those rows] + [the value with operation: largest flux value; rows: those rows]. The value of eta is 33.8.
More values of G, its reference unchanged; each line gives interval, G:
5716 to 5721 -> 2.8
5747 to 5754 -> 6.5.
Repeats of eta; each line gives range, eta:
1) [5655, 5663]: 32.5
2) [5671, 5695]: 31.5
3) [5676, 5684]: 30.9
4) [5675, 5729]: 32.7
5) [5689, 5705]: 33.0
